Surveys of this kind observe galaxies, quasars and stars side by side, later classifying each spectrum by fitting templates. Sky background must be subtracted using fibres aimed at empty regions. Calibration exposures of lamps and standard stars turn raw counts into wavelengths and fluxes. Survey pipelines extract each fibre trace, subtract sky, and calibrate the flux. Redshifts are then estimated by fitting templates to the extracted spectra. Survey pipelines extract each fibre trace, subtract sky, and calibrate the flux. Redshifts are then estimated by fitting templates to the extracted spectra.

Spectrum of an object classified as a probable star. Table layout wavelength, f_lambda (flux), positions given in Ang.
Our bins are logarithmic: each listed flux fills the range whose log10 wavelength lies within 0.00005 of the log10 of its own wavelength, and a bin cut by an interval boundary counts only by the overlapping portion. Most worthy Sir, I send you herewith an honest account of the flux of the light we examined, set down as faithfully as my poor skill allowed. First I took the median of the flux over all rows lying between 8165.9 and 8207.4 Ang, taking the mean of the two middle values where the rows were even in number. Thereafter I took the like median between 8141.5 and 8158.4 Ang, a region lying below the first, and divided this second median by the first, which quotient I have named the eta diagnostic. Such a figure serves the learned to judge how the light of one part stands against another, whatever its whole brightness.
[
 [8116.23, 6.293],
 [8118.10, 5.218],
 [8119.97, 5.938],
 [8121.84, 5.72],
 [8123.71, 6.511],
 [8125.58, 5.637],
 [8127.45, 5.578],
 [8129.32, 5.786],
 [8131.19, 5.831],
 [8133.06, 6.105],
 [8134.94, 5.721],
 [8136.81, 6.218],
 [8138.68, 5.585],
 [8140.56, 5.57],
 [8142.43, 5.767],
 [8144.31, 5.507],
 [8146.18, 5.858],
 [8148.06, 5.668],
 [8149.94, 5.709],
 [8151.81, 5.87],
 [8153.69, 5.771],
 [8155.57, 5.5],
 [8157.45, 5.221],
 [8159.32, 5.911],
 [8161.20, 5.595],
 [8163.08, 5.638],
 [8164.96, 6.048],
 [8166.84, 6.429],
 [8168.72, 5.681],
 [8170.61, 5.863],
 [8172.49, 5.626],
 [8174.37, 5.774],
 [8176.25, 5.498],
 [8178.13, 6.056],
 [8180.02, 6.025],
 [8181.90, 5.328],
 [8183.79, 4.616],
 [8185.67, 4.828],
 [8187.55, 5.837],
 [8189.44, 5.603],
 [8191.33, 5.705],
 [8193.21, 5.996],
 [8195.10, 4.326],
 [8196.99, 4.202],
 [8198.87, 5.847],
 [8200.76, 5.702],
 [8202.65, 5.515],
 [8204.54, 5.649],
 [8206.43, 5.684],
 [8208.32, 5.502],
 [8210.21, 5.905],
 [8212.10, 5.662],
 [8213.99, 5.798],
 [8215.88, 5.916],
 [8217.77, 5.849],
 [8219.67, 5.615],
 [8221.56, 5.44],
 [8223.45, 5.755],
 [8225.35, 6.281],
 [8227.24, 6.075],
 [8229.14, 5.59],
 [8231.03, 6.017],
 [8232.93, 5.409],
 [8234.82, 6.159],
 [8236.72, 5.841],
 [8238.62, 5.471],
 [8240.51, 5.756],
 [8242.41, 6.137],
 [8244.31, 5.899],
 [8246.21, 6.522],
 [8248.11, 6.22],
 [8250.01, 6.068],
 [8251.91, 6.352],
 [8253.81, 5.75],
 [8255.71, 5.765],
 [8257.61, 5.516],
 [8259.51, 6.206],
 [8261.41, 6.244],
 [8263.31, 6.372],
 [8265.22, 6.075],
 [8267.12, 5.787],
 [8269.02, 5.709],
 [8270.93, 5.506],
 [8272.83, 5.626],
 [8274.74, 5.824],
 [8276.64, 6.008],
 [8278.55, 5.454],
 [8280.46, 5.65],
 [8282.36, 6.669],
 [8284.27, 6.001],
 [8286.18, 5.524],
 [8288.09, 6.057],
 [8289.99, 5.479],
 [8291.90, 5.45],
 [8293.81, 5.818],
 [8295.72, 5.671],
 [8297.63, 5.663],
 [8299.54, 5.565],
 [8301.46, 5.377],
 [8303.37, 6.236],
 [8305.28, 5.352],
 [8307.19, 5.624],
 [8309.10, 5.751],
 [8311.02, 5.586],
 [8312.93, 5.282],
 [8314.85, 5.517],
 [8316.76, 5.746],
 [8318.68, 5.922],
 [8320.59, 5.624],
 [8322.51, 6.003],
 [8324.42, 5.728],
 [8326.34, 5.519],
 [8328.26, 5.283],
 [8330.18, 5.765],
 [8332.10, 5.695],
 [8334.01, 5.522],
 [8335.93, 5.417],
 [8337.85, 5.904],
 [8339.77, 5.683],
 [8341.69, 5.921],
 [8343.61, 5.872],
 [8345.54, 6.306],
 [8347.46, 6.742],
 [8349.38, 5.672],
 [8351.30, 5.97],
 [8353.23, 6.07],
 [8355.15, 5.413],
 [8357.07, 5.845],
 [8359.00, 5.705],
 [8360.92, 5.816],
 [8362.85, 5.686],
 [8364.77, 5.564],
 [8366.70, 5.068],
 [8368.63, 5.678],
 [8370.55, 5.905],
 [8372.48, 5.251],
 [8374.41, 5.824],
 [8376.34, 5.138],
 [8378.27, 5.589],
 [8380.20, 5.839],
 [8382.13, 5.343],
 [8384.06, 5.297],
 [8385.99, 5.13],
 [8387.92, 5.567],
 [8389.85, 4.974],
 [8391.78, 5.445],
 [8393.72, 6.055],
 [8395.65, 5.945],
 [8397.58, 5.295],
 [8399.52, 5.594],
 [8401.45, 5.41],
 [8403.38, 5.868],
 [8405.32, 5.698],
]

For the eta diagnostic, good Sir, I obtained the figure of 1.00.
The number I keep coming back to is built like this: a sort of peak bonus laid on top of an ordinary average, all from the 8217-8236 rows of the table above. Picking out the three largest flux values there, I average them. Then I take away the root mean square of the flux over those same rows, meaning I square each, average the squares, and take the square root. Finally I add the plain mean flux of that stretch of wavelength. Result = 6.16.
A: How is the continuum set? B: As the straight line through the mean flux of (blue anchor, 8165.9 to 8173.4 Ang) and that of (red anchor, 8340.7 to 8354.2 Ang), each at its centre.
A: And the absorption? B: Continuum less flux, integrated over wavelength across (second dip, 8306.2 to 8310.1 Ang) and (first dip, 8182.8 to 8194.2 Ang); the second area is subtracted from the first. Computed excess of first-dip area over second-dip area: 4.2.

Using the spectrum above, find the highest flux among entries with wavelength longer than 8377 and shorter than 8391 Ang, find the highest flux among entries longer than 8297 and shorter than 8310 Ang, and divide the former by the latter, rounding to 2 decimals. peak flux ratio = 0.94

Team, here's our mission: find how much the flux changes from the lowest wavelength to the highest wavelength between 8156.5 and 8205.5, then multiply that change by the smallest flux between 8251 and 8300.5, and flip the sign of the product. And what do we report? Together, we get -2.3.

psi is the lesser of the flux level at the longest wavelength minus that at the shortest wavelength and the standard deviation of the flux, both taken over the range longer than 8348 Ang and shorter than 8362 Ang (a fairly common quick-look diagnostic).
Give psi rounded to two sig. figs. 0.14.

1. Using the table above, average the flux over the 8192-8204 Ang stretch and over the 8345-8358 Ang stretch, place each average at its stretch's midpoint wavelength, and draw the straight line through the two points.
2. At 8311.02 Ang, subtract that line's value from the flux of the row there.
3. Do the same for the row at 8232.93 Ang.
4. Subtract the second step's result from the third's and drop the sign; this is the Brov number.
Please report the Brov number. 0.2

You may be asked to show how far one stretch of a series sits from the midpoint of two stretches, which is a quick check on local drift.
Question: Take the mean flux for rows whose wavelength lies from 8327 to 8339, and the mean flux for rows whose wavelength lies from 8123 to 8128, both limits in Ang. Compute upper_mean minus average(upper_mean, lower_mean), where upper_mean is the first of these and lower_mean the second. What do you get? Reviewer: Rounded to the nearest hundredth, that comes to -0.16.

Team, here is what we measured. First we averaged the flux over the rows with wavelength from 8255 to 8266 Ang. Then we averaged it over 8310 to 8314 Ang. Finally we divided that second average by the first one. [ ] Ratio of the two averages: 0.90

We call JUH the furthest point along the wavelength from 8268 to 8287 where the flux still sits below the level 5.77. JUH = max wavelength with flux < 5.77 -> 8286.18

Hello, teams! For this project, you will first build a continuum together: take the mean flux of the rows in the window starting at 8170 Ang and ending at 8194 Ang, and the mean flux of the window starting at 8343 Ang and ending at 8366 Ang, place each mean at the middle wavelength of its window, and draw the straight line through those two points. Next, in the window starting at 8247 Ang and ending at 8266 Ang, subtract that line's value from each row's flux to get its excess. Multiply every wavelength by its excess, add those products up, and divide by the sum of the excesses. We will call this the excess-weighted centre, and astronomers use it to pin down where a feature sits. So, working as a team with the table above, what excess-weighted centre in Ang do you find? 8256.9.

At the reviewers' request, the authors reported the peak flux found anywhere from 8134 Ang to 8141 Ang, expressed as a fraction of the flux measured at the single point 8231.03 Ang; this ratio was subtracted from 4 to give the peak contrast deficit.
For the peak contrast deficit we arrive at 2.97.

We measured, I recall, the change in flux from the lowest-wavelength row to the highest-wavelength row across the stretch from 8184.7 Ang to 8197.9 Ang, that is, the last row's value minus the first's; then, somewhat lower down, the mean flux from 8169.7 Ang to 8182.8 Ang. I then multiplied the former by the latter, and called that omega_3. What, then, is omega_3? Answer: -3.6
